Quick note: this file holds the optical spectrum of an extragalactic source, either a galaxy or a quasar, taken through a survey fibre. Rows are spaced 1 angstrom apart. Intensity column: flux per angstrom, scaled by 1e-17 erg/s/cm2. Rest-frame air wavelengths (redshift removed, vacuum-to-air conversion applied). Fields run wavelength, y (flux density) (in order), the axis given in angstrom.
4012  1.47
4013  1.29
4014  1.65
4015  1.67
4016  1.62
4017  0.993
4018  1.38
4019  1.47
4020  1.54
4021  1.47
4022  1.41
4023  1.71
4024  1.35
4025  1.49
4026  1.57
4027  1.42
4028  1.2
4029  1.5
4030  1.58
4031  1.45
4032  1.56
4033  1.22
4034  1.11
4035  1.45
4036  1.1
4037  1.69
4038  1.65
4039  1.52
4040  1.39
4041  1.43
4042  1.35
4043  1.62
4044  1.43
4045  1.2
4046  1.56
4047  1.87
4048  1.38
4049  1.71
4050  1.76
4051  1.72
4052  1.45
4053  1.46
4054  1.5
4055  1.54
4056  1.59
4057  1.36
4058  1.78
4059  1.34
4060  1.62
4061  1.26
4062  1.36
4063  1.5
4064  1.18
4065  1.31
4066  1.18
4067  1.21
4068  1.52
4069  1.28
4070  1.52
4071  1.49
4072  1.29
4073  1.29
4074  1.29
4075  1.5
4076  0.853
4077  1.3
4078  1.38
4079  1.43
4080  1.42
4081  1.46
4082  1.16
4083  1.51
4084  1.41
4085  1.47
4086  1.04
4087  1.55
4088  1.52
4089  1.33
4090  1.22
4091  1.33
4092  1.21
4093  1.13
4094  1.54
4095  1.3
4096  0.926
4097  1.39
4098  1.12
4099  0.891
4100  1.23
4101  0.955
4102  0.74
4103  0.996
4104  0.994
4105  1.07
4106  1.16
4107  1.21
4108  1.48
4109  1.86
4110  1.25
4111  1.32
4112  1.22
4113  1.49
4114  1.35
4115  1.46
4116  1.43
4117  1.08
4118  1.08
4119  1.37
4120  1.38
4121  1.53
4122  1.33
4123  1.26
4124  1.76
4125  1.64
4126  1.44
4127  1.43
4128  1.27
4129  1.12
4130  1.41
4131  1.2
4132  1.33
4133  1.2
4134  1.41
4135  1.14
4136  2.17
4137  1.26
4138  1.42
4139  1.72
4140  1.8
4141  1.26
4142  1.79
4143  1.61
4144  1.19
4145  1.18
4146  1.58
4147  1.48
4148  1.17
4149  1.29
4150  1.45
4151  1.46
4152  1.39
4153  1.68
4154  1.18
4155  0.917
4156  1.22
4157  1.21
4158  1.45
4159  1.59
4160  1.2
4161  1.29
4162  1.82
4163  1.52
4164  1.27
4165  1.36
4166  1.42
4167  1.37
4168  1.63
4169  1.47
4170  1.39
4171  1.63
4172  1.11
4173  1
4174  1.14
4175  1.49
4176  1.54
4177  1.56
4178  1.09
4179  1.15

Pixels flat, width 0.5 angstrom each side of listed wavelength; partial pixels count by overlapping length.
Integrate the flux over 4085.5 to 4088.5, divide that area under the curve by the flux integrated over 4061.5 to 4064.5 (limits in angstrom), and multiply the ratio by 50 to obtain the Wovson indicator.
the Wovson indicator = 50.9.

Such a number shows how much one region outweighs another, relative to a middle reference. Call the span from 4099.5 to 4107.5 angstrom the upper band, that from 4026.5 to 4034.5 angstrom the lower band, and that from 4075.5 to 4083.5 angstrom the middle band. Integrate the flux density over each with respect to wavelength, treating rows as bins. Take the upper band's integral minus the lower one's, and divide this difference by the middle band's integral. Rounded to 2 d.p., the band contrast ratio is -0.26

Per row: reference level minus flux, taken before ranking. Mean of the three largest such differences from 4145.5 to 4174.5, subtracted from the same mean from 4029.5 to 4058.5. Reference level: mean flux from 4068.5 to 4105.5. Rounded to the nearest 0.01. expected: -0.13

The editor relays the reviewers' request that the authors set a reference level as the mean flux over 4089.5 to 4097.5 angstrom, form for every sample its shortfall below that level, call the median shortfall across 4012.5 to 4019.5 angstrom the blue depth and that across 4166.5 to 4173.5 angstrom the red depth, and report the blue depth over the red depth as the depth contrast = 1.6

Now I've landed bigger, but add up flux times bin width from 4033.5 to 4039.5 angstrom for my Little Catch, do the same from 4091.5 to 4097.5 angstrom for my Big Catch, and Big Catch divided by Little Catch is 0.88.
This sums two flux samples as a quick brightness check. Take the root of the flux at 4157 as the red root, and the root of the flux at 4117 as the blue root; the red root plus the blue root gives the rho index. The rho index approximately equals 2.14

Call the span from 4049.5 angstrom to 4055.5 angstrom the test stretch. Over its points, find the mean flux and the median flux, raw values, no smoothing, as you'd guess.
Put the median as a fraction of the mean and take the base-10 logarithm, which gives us -0.015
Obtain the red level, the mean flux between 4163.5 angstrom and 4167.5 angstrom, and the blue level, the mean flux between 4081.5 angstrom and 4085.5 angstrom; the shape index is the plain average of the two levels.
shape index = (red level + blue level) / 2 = 1.37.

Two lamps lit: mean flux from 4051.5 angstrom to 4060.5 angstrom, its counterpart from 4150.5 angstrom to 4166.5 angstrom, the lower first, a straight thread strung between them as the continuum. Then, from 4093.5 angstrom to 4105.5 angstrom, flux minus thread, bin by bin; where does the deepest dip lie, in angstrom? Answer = 4102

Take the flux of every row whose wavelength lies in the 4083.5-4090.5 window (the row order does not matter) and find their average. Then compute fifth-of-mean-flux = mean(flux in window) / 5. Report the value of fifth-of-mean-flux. 0.273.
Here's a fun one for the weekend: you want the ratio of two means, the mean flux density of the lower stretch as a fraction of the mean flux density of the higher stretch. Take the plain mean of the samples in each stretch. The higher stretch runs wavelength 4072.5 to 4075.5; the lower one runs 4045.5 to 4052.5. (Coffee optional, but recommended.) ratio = 1.20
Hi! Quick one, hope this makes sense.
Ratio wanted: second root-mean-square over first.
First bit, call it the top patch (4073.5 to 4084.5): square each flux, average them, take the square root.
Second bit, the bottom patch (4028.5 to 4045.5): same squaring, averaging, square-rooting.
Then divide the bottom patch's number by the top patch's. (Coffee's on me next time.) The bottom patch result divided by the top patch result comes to 1.06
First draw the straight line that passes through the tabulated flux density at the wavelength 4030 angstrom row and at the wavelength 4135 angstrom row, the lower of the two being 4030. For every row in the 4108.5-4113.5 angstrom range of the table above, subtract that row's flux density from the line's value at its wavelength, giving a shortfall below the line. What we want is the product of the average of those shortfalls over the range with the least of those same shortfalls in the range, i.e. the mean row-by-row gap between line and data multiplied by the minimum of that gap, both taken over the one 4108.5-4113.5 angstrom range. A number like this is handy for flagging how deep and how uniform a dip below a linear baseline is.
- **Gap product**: 0.115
